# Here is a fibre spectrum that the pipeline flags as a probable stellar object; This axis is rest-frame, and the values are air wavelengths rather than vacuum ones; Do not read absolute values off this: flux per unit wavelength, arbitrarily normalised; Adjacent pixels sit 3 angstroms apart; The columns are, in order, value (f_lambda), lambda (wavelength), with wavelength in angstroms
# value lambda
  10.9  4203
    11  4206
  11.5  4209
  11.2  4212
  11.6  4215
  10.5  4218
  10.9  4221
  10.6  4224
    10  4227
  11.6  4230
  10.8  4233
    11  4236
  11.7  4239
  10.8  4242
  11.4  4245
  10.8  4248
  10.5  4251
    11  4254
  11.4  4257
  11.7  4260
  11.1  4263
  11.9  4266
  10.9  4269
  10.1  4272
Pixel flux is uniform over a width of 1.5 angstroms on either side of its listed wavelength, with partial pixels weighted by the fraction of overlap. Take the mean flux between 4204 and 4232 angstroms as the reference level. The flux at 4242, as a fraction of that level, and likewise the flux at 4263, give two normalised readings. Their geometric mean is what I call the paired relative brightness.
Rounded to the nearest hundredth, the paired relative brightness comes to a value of 1.00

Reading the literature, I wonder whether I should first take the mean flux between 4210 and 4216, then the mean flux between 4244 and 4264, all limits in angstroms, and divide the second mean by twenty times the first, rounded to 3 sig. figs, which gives 0.0488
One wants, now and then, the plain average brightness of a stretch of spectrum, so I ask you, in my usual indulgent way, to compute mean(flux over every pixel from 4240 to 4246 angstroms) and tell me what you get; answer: 11.1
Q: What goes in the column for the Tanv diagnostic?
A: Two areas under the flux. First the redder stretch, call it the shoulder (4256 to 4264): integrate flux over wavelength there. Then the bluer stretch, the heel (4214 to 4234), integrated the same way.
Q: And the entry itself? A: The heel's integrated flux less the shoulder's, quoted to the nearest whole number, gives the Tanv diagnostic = 125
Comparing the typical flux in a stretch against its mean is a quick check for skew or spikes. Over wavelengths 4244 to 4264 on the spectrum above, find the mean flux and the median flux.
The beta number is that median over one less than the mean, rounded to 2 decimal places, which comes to 1.10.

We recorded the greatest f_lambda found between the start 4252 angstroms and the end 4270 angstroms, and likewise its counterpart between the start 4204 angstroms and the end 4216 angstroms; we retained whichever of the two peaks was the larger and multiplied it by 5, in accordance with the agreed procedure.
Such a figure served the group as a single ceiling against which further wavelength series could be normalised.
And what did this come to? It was 59.5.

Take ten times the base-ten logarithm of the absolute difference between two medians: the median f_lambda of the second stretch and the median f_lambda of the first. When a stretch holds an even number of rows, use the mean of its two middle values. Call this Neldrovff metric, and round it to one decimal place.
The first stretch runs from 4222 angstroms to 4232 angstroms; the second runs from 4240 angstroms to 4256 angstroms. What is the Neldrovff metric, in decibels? -7.0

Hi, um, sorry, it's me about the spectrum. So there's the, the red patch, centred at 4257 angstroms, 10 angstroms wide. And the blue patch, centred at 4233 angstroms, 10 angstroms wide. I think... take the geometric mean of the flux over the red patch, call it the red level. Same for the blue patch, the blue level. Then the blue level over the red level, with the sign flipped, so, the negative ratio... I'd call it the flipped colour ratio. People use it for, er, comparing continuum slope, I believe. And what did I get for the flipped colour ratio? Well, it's -0.98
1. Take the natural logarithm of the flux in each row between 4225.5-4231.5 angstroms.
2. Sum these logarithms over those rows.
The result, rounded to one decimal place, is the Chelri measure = 4.8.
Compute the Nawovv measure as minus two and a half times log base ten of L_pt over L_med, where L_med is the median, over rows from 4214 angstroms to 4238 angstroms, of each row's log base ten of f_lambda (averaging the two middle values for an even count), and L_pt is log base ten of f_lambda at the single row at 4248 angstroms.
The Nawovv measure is 0.00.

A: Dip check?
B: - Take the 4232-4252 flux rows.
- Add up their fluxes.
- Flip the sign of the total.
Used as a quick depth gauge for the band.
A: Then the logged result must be -77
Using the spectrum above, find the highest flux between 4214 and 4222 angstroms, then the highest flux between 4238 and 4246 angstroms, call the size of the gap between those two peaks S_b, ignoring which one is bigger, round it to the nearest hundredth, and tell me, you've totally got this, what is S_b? 0.10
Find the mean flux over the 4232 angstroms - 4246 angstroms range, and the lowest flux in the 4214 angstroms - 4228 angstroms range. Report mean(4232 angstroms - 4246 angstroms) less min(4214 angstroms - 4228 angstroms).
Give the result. 1.1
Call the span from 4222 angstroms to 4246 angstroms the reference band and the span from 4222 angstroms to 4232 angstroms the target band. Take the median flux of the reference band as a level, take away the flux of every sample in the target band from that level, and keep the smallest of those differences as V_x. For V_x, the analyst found -0.70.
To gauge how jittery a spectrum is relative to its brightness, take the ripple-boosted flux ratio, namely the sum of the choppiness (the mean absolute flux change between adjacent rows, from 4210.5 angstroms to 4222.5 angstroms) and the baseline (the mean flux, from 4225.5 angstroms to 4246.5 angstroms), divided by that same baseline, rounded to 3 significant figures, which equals 1.06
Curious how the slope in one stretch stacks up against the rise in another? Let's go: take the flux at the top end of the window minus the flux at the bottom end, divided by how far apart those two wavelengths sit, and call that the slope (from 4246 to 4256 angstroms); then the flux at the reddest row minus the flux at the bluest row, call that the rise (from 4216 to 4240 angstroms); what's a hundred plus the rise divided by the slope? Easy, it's 136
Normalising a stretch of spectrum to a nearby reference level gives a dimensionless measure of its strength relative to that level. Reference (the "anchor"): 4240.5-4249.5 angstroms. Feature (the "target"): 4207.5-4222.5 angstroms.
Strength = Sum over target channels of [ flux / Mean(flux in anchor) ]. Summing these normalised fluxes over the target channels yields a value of 5.06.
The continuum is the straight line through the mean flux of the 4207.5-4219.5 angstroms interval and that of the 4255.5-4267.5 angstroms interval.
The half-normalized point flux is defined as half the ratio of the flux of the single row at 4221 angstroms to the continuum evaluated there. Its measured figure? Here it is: 0.484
